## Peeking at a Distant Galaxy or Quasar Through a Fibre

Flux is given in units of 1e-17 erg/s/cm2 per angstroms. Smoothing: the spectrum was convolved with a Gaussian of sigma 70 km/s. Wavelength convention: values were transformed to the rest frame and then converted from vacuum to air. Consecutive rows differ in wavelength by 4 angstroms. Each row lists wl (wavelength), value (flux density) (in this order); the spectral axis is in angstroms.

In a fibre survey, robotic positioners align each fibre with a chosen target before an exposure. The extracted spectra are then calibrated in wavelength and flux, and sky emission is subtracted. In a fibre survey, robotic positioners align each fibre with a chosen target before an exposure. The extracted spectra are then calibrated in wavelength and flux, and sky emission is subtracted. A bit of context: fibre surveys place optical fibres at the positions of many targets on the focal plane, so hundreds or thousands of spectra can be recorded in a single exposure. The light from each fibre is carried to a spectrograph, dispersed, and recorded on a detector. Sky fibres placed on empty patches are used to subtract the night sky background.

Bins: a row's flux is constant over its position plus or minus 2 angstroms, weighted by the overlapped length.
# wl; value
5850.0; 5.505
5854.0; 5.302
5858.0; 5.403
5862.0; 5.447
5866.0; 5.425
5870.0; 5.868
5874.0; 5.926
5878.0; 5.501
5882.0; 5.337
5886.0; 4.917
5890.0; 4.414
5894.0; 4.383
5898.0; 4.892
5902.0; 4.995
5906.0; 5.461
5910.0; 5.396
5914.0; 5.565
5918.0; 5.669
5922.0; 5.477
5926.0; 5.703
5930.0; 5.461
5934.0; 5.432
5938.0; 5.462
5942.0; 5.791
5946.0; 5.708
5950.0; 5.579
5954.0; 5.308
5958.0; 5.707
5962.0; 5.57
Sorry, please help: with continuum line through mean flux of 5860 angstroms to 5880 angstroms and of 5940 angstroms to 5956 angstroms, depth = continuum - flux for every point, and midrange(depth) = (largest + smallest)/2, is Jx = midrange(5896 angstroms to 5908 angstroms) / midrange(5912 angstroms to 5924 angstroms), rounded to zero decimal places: 12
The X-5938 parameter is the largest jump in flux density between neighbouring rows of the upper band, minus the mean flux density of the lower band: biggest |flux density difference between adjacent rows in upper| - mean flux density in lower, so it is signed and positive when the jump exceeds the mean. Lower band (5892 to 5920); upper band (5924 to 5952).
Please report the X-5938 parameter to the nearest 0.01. -4.87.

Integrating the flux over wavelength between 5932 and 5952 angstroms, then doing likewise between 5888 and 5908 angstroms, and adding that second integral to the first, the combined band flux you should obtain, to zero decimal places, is 208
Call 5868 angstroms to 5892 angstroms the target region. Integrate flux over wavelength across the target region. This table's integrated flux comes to 128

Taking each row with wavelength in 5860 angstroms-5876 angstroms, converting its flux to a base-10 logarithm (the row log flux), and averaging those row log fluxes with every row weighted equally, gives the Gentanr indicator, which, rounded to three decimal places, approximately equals 0.753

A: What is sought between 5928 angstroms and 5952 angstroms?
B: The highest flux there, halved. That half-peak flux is 2.90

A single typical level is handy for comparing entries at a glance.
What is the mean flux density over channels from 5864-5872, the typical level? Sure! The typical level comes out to 5.6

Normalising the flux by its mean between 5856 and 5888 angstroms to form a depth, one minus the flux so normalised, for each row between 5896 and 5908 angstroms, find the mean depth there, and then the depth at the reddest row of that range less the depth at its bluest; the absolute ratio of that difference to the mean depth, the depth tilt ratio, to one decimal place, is 1.6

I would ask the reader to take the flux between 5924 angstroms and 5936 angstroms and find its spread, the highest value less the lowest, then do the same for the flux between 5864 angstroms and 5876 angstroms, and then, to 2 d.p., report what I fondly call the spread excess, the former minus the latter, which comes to -0.23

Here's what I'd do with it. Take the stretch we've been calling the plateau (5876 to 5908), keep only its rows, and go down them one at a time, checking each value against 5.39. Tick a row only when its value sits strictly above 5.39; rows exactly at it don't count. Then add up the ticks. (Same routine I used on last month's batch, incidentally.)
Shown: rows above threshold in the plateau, 2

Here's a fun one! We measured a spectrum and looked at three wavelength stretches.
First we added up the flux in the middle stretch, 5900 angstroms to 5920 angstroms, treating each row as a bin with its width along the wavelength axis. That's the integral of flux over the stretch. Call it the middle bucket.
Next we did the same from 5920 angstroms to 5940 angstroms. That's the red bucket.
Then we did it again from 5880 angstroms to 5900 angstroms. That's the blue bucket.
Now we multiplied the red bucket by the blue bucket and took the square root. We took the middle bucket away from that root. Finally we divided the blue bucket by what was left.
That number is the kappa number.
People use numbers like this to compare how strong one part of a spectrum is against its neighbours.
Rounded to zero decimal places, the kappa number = -17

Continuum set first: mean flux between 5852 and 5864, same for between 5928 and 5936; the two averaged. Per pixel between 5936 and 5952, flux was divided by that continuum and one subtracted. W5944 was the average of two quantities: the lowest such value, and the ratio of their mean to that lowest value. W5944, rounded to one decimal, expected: 2.4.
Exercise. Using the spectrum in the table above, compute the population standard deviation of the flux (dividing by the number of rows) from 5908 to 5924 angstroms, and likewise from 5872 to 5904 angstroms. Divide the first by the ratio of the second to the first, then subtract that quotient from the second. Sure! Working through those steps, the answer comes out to 0.47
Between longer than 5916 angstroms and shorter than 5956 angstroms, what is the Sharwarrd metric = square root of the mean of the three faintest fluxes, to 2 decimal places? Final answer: 2.32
